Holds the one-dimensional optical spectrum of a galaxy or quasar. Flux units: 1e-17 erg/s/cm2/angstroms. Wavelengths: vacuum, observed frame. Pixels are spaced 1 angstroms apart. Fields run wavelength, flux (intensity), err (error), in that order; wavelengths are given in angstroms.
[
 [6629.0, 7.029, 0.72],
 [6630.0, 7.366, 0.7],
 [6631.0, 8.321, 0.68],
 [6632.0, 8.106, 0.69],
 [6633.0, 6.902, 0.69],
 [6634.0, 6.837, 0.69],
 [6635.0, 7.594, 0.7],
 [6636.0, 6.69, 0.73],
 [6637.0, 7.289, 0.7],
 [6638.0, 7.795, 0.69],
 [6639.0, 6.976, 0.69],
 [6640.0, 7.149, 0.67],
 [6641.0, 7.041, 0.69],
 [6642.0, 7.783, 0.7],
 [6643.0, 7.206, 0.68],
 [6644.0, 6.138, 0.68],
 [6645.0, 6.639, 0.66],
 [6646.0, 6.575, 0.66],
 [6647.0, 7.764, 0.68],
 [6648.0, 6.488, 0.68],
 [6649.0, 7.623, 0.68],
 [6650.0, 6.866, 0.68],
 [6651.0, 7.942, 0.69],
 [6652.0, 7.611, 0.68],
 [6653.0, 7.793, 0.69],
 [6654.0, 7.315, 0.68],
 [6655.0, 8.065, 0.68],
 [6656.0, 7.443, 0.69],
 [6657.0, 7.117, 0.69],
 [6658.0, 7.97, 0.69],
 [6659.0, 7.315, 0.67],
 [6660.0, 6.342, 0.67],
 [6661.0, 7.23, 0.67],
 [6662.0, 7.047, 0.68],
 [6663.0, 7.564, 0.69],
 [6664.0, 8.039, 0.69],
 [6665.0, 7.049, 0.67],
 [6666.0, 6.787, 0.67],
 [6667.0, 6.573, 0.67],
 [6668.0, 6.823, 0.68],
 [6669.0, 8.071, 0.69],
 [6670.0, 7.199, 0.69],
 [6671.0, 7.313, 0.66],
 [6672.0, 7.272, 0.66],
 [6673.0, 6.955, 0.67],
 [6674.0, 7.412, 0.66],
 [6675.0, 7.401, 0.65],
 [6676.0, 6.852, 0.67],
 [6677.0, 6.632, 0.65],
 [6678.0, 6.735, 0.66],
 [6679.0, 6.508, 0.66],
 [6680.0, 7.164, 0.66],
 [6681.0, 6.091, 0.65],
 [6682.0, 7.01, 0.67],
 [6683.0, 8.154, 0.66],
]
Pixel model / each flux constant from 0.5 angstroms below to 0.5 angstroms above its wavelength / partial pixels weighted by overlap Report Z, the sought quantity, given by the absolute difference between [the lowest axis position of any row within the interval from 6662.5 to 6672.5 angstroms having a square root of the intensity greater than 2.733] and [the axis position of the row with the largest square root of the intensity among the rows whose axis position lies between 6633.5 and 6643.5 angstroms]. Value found 25 angstroms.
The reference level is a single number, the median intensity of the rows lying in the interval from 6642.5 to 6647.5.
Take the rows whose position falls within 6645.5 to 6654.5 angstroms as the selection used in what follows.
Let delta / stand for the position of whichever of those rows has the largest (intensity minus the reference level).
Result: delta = 6651.0 angstroms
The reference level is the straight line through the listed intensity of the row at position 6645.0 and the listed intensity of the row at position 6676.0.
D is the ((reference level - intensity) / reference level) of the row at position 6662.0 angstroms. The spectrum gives -0.04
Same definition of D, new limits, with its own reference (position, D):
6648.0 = 0.03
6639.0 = -0.06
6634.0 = -0.04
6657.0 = -0.06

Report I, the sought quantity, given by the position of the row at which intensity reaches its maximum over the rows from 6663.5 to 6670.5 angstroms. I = 6669.0 angstroms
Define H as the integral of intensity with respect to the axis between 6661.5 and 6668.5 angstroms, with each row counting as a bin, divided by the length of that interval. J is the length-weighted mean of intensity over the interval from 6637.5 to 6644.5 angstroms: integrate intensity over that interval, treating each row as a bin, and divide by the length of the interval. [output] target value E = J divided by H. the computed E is 1.00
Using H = 7.1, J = 7.16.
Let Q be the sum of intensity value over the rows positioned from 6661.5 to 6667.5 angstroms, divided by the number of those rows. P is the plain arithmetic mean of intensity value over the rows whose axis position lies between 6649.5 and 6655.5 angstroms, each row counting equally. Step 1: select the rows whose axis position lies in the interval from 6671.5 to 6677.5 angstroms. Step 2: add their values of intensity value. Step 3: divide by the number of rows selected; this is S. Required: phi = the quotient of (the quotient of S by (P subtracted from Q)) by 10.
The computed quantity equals -1.7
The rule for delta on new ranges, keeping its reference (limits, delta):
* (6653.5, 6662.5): 6655.0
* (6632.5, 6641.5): 6638.0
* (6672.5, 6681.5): 6674.0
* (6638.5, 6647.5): 6642.0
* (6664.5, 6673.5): 6669.0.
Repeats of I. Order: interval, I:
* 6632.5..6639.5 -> 6638.0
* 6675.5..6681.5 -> 6680.0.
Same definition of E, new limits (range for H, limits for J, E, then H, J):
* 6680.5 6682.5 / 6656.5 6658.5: 1.15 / 6.6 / 7.54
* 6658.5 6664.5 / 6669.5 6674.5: 1.00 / 7.3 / 7.23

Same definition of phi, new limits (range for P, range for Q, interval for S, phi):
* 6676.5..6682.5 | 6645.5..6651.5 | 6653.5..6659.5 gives 1.5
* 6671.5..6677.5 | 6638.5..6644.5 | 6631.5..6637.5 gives -18.8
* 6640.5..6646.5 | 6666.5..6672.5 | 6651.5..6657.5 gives 2.4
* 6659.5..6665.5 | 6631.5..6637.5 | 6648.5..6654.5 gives 30.7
